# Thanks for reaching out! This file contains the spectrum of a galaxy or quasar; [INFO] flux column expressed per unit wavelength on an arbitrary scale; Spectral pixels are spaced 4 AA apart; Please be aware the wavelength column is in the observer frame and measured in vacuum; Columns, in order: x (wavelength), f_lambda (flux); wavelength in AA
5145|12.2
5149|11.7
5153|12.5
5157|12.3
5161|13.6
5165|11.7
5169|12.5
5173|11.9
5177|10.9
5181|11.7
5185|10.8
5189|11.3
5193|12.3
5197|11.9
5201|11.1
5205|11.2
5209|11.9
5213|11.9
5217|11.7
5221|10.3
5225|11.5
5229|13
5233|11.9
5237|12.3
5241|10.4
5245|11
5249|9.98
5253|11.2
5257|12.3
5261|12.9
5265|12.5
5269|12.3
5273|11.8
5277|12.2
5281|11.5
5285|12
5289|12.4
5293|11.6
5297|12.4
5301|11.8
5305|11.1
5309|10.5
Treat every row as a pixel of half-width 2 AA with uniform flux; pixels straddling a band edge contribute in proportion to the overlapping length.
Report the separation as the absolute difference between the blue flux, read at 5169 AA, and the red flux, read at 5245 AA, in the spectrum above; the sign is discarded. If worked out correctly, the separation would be 1.5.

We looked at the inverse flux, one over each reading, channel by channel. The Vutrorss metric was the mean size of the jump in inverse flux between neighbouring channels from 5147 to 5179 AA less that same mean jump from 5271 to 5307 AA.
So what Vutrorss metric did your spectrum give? 0.002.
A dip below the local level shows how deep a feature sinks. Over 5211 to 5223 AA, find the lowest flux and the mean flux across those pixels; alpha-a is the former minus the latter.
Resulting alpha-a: -1.00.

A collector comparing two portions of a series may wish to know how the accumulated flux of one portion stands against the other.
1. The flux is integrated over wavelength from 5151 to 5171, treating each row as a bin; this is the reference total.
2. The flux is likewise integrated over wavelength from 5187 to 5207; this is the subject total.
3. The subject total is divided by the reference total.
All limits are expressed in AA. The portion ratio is 0.92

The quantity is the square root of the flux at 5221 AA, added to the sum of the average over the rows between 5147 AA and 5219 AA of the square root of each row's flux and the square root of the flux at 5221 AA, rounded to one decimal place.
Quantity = 9.9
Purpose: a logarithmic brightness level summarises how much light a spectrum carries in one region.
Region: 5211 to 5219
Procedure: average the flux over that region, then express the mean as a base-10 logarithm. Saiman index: 1.07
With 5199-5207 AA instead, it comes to 1.05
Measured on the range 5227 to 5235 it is 1.10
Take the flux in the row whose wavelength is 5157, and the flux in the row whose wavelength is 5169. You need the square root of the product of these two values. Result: 12.4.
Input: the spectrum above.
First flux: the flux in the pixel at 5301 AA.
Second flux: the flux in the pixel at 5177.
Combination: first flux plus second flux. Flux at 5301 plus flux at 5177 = 22.7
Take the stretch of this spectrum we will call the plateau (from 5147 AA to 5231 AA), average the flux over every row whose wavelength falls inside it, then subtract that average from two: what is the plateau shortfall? -9.80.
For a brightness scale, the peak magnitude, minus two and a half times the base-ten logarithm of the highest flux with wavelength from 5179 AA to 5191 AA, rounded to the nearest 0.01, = -2.67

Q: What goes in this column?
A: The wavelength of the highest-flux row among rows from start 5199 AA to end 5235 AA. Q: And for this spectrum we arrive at 5229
